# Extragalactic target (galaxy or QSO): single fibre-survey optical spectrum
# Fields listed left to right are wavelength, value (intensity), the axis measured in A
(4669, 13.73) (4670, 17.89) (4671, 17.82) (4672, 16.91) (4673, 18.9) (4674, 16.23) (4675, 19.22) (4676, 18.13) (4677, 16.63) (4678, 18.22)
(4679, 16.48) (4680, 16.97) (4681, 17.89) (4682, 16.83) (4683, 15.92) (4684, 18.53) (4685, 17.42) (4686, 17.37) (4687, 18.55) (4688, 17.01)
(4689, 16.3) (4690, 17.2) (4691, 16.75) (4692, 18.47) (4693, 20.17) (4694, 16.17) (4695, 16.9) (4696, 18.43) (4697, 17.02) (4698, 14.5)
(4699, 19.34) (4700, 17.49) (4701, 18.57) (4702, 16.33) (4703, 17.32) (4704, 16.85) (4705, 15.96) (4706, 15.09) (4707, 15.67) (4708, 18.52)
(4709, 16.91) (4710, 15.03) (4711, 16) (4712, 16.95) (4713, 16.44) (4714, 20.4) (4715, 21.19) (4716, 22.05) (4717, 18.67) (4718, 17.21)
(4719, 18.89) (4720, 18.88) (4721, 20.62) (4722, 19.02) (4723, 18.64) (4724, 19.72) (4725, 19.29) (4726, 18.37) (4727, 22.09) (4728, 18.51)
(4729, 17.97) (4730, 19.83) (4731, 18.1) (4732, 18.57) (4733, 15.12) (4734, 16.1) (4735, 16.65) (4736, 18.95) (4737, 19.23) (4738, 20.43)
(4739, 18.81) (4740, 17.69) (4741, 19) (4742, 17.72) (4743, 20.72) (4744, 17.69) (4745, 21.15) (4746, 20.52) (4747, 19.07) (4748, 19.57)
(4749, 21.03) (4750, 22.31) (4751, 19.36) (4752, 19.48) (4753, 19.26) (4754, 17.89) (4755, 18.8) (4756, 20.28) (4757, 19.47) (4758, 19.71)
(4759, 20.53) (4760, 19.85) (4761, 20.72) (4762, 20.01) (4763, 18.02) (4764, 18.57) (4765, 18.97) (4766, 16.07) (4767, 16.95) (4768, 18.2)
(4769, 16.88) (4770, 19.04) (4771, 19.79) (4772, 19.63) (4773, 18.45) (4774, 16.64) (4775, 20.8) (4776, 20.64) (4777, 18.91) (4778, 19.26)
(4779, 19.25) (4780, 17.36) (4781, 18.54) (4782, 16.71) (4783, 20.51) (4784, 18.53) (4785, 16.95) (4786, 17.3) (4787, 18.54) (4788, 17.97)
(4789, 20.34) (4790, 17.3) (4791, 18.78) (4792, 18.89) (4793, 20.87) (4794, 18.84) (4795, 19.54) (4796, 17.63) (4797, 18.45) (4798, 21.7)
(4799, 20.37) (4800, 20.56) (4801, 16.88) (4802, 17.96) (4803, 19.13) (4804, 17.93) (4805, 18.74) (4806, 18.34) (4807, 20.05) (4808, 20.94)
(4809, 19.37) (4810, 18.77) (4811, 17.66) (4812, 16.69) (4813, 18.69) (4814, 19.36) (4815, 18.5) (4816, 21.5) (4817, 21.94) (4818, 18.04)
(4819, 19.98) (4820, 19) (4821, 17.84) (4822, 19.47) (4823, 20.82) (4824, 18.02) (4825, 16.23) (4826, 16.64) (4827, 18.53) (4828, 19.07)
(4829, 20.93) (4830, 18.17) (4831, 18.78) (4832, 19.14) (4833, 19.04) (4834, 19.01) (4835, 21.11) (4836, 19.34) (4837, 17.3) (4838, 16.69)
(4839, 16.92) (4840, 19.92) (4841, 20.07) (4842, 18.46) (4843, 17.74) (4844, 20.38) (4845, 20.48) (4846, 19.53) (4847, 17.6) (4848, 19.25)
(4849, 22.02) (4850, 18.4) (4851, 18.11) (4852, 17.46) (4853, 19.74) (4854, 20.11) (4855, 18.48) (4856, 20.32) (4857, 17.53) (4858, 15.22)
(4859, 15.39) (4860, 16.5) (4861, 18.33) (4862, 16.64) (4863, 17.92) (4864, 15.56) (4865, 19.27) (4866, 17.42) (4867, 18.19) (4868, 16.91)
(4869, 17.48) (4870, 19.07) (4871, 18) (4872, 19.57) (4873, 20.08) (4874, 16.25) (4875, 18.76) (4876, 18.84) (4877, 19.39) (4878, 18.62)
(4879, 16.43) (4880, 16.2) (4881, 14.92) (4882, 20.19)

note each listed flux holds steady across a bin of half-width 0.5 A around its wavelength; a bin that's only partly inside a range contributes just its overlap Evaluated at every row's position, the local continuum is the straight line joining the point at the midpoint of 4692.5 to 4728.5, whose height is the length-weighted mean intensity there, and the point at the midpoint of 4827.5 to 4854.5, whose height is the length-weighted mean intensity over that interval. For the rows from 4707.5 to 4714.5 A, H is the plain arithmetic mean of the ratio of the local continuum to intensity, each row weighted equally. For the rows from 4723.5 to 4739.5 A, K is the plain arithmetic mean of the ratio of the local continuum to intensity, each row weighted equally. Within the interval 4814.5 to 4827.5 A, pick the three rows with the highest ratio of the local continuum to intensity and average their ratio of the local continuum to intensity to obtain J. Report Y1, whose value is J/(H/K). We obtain 1.04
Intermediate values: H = 1.06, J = 1.122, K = 0.99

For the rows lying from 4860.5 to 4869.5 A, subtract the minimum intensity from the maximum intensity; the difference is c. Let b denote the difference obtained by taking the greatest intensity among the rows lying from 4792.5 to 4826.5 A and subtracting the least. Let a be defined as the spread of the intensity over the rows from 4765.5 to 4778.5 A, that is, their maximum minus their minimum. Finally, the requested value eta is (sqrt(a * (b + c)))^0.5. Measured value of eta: 2.58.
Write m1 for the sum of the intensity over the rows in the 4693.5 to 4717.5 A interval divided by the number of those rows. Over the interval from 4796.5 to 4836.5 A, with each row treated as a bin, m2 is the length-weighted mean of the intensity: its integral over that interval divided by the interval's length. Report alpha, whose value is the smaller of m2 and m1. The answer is 17.4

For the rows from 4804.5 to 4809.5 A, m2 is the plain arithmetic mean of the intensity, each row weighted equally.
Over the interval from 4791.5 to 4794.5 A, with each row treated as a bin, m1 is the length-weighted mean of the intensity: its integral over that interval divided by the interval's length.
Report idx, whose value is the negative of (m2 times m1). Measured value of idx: -381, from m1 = 19.5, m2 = 19.5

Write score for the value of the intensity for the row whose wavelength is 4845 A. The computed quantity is 20.48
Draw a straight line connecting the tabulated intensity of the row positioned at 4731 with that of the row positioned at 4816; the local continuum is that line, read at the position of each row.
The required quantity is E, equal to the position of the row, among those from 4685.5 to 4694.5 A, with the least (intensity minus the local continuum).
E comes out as 4694 A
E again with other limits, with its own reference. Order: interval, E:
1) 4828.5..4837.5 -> 4837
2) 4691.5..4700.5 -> 4698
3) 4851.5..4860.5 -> 4858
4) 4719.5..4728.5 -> 4726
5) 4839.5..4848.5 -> 4847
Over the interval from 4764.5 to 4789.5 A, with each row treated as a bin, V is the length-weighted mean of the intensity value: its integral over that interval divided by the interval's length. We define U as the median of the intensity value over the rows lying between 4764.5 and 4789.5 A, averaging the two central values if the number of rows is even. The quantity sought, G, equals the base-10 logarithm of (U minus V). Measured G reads -1.3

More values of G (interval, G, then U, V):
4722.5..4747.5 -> -1.9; 18.8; 18.8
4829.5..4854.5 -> -1.3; 19.0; 19.0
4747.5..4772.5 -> -0.6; 19.5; 19.2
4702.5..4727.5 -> -0.5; 18.5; 18.2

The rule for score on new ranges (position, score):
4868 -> 16.91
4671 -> 17.82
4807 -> 20.05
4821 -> 17.84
